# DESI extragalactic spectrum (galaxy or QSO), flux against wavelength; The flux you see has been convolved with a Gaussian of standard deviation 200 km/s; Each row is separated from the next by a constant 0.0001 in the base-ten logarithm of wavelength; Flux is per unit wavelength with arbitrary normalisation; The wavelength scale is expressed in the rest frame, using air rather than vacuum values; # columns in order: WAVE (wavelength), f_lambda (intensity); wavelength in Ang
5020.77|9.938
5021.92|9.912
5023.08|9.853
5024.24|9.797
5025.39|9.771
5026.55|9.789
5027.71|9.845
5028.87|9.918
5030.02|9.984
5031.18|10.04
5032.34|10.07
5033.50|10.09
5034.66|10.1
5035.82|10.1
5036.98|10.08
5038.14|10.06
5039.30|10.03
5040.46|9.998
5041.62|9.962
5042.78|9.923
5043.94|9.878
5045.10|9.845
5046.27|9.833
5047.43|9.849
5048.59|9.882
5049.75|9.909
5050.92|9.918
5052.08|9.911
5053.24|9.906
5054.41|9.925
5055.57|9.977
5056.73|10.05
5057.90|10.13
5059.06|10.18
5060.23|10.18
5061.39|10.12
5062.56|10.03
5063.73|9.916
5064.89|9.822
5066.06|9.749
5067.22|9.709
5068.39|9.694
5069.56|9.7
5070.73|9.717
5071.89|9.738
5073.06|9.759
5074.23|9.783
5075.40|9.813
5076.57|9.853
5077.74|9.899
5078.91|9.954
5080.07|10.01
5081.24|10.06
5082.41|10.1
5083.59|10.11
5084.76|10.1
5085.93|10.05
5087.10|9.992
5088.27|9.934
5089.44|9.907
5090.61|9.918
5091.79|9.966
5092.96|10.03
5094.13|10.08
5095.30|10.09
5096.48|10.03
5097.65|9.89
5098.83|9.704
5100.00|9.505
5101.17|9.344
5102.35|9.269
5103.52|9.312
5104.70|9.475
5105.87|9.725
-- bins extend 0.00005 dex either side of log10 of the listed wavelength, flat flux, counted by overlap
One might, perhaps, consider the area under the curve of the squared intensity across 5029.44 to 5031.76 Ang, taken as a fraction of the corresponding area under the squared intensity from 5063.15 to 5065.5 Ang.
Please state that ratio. 1.02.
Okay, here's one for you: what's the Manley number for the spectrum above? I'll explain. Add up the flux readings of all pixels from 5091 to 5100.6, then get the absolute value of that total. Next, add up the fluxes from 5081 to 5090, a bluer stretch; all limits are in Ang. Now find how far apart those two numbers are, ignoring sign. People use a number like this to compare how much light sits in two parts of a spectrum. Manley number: 0.96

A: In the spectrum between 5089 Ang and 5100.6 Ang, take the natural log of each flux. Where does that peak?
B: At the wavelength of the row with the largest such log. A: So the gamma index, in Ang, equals 5095.30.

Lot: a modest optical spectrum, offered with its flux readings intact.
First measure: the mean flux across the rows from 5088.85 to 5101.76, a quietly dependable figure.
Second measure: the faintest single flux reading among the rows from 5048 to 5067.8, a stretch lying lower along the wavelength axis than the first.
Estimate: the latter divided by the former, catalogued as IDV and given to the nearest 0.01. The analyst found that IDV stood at 0.98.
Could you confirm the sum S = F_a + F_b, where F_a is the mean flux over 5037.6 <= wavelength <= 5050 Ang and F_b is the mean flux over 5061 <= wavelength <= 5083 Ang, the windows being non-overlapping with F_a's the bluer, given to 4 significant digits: 19.79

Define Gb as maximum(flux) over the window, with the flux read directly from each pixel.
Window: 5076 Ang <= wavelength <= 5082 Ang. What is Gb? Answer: 10.06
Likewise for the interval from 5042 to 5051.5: 9.923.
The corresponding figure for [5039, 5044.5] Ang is 10.03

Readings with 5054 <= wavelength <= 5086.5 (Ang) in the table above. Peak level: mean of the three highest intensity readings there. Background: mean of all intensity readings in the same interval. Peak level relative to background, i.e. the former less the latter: 0.230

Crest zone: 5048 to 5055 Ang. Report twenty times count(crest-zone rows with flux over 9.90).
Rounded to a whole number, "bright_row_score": 100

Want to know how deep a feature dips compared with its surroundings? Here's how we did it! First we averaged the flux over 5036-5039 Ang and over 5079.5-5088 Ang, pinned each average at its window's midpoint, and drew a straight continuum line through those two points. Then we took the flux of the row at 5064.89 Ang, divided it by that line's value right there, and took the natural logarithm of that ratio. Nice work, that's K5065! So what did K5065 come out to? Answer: -0.024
